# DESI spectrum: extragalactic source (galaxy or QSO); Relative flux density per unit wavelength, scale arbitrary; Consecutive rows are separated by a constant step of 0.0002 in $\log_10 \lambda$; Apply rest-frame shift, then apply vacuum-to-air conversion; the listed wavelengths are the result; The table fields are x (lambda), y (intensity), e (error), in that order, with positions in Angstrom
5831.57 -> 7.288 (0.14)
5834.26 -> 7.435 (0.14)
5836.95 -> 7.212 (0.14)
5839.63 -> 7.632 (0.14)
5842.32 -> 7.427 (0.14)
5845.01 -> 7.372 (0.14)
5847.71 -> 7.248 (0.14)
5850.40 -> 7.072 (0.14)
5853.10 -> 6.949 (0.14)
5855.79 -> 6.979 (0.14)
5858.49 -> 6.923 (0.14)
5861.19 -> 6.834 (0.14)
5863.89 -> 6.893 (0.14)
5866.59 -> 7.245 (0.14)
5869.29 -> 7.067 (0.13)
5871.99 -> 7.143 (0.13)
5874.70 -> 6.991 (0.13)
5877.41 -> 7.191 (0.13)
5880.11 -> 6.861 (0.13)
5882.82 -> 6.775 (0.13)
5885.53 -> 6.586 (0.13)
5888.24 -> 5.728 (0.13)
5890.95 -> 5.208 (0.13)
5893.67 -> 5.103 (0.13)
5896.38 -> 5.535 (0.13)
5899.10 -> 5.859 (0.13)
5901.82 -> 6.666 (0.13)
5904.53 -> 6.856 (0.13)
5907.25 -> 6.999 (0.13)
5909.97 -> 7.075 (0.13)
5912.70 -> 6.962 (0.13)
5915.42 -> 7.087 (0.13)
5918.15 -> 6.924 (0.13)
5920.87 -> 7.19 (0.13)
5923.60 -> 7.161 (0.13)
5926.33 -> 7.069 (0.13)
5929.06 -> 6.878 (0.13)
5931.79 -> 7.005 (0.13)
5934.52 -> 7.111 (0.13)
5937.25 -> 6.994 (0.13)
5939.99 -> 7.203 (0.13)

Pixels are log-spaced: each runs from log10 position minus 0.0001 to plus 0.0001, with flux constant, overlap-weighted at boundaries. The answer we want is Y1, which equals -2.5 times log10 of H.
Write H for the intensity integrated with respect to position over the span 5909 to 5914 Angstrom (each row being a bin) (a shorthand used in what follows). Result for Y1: -3.86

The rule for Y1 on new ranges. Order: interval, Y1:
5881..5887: -4.01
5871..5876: -3.87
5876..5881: -3.87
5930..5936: -4.07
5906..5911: -3.87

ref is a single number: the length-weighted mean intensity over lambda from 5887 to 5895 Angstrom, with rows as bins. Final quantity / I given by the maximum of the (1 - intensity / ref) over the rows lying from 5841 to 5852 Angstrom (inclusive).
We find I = -0.32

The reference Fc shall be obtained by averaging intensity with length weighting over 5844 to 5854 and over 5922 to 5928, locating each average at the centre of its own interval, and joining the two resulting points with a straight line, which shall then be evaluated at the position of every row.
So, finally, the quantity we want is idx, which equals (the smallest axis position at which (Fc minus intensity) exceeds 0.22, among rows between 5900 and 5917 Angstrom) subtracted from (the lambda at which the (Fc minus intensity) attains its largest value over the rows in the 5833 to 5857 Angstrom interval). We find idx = -48.7 Angstrom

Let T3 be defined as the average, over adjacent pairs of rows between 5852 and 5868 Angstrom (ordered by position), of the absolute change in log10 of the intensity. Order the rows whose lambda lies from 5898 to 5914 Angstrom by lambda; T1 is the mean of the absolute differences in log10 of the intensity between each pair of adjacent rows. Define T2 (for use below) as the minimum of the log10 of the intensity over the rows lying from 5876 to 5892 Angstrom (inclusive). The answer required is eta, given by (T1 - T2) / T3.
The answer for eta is -96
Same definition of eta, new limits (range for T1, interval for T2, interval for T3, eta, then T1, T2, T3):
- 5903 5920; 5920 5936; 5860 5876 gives -83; 0.0077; 0.837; 0.0100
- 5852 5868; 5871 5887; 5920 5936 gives -120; 0.0073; 0.819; 0.0067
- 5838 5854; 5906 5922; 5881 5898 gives -26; 0.0081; 0.840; 0.0317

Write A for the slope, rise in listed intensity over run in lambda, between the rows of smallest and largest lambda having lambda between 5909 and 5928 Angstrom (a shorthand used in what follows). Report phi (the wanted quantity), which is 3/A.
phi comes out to -8180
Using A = 0.000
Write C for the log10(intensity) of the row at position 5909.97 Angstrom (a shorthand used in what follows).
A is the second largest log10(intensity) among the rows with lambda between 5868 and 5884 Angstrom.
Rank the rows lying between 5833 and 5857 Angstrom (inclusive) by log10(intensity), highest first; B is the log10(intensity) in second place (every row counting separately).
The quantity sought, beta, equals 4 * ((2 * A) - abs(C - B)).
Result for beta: 6.74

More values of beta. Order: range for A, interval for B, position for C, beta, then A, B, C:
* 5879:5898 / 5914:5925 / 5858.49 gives 6.59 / 0.831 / 0.855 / 0.840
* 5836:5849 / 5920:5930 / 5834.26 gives 6.90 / 0.871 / 0.855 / 0.871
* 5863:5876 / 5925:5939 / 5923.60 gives 6.81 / 0.854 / 0.849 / 0.855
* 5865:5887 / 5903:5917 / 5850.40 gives 6.85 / 0.857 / 0.850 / 0.850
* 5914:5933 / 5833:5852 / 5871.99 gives 6.77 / 0.855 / 0.871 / 0.854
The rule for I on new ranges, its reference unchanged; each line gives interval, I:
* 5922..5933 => -0.29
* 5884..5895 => 0.04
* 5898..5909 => -0.10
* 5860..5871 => -0.28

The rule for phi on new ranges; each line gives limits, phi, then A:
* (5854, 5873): 296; 0.010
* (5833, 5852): -133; -0.022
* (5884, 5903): 611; 0.005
